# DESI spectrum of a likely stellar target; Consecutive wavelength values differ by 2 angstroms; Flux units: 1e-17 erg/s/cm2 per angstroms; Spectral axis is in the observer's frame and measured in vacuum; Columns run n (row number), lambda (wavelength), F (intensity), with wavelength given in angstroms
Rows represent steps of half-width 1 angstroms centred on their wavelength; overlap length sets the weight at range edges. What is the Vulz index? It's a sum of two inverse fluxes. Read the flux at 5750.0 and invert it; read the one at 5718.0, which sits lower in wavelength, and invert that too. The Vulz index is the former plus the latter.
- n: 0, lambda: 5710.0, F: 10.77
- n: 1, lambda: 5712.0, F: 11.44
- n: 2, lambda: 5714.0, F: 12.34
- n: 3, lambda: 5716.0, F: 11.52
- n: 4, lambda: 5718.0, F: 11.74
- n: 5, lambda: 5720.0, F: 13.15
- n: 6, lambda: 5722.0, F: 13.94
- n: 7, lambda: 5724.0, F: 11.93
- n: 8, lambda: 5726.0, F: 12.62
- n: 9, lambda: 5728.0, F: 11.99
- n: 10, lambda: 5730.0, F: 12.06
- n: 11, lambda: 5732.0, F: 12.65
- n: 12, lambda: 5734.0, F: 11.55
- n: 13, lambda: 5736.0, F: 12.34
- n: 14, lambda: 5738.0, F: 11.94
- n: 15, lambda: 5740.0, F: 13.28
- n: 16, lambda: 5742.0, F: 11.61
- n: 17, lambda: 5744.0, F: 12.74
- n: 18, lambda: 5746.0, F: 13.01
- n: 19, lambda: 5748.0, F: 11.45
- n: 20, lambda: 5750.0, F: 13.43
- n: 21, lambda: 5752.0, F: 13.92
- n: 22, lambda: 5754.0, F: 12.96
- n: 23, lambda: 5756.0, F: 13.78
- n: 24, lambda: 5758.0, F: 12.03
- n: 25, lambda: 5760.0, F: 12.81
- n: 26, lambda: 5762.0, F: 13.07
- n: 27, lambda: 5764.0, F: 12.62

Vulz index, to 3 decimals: 0.160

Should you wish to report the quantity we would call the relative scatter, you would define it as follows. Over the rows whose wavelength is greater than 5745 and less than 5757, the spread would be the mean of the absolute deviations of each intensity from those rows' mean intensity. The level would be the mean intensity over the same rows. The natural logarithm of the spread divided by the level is -3.05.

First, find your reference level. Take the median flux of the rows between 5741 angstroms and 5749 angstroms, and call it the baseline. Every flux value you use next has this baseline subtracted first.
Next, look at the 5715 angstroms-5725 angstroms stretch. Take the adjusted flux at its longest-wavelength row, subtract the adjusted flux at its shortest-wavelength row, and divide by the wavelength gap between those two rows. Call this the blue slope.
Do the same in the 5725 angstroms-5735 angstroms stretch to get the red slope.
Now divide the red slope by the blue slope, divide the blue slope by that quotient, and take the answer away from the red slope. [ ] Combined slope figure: -0.11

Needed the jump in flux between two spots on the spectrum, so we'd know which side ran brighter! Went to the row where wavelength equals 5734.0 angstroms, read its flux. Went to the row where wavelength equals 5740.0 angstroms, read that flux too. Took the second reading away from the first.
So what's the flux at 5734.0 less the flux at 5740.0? -1.7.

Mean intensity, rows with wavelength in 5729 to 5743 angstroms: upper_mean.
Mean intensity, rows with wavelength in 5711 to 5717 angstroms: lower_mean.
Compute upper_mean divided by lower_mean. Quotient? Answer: 1.04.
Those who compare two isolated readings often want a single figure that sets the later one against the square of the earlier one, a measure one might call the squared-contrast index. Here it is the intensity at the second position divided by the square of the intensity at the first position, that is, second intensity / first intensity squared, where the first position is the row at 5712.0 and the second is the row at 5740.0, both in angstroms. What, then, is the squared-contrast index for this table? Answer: 0.101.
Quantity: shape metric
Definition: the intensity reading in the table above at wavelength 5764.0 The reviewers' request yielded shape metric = 12.62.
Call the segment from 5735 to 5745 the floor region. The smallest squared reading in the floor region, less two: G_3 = 133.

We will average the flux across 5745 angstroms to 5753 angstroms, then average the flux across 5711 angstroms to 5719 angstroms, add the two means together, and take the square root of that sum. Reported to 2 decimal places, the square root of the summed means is 4.97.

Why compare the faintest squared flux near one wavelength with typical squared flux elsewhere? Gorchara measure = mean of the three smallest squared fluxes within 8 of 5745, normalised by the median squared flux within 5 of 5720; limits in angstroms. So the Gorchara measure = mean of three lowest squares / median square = 0.96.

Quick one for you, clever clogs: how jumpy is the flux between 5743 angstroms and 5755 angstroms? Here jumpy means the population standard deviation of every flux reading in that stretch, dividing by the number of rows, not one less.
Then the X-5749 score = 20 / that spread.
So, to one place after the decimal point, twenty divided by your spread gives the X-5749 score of 26.3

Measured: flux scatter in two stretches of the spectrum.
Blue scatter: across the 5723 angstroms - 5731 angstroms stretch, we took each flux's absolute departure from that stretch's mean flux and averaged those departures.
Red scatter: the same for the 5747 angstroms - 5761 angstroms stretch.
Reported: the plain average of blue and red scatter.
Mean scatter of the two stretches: 0.47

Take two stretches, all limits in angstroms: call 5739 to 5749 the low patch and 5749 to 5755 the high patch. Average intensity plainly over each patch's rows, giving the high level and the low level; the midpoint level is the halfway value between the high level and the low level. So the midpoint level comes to 12.9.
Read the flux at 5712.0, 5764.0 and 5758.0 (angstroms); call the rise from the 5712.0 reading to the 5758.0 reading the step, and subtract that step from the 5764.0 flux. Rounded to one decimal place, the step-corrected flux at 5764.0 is 12.0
